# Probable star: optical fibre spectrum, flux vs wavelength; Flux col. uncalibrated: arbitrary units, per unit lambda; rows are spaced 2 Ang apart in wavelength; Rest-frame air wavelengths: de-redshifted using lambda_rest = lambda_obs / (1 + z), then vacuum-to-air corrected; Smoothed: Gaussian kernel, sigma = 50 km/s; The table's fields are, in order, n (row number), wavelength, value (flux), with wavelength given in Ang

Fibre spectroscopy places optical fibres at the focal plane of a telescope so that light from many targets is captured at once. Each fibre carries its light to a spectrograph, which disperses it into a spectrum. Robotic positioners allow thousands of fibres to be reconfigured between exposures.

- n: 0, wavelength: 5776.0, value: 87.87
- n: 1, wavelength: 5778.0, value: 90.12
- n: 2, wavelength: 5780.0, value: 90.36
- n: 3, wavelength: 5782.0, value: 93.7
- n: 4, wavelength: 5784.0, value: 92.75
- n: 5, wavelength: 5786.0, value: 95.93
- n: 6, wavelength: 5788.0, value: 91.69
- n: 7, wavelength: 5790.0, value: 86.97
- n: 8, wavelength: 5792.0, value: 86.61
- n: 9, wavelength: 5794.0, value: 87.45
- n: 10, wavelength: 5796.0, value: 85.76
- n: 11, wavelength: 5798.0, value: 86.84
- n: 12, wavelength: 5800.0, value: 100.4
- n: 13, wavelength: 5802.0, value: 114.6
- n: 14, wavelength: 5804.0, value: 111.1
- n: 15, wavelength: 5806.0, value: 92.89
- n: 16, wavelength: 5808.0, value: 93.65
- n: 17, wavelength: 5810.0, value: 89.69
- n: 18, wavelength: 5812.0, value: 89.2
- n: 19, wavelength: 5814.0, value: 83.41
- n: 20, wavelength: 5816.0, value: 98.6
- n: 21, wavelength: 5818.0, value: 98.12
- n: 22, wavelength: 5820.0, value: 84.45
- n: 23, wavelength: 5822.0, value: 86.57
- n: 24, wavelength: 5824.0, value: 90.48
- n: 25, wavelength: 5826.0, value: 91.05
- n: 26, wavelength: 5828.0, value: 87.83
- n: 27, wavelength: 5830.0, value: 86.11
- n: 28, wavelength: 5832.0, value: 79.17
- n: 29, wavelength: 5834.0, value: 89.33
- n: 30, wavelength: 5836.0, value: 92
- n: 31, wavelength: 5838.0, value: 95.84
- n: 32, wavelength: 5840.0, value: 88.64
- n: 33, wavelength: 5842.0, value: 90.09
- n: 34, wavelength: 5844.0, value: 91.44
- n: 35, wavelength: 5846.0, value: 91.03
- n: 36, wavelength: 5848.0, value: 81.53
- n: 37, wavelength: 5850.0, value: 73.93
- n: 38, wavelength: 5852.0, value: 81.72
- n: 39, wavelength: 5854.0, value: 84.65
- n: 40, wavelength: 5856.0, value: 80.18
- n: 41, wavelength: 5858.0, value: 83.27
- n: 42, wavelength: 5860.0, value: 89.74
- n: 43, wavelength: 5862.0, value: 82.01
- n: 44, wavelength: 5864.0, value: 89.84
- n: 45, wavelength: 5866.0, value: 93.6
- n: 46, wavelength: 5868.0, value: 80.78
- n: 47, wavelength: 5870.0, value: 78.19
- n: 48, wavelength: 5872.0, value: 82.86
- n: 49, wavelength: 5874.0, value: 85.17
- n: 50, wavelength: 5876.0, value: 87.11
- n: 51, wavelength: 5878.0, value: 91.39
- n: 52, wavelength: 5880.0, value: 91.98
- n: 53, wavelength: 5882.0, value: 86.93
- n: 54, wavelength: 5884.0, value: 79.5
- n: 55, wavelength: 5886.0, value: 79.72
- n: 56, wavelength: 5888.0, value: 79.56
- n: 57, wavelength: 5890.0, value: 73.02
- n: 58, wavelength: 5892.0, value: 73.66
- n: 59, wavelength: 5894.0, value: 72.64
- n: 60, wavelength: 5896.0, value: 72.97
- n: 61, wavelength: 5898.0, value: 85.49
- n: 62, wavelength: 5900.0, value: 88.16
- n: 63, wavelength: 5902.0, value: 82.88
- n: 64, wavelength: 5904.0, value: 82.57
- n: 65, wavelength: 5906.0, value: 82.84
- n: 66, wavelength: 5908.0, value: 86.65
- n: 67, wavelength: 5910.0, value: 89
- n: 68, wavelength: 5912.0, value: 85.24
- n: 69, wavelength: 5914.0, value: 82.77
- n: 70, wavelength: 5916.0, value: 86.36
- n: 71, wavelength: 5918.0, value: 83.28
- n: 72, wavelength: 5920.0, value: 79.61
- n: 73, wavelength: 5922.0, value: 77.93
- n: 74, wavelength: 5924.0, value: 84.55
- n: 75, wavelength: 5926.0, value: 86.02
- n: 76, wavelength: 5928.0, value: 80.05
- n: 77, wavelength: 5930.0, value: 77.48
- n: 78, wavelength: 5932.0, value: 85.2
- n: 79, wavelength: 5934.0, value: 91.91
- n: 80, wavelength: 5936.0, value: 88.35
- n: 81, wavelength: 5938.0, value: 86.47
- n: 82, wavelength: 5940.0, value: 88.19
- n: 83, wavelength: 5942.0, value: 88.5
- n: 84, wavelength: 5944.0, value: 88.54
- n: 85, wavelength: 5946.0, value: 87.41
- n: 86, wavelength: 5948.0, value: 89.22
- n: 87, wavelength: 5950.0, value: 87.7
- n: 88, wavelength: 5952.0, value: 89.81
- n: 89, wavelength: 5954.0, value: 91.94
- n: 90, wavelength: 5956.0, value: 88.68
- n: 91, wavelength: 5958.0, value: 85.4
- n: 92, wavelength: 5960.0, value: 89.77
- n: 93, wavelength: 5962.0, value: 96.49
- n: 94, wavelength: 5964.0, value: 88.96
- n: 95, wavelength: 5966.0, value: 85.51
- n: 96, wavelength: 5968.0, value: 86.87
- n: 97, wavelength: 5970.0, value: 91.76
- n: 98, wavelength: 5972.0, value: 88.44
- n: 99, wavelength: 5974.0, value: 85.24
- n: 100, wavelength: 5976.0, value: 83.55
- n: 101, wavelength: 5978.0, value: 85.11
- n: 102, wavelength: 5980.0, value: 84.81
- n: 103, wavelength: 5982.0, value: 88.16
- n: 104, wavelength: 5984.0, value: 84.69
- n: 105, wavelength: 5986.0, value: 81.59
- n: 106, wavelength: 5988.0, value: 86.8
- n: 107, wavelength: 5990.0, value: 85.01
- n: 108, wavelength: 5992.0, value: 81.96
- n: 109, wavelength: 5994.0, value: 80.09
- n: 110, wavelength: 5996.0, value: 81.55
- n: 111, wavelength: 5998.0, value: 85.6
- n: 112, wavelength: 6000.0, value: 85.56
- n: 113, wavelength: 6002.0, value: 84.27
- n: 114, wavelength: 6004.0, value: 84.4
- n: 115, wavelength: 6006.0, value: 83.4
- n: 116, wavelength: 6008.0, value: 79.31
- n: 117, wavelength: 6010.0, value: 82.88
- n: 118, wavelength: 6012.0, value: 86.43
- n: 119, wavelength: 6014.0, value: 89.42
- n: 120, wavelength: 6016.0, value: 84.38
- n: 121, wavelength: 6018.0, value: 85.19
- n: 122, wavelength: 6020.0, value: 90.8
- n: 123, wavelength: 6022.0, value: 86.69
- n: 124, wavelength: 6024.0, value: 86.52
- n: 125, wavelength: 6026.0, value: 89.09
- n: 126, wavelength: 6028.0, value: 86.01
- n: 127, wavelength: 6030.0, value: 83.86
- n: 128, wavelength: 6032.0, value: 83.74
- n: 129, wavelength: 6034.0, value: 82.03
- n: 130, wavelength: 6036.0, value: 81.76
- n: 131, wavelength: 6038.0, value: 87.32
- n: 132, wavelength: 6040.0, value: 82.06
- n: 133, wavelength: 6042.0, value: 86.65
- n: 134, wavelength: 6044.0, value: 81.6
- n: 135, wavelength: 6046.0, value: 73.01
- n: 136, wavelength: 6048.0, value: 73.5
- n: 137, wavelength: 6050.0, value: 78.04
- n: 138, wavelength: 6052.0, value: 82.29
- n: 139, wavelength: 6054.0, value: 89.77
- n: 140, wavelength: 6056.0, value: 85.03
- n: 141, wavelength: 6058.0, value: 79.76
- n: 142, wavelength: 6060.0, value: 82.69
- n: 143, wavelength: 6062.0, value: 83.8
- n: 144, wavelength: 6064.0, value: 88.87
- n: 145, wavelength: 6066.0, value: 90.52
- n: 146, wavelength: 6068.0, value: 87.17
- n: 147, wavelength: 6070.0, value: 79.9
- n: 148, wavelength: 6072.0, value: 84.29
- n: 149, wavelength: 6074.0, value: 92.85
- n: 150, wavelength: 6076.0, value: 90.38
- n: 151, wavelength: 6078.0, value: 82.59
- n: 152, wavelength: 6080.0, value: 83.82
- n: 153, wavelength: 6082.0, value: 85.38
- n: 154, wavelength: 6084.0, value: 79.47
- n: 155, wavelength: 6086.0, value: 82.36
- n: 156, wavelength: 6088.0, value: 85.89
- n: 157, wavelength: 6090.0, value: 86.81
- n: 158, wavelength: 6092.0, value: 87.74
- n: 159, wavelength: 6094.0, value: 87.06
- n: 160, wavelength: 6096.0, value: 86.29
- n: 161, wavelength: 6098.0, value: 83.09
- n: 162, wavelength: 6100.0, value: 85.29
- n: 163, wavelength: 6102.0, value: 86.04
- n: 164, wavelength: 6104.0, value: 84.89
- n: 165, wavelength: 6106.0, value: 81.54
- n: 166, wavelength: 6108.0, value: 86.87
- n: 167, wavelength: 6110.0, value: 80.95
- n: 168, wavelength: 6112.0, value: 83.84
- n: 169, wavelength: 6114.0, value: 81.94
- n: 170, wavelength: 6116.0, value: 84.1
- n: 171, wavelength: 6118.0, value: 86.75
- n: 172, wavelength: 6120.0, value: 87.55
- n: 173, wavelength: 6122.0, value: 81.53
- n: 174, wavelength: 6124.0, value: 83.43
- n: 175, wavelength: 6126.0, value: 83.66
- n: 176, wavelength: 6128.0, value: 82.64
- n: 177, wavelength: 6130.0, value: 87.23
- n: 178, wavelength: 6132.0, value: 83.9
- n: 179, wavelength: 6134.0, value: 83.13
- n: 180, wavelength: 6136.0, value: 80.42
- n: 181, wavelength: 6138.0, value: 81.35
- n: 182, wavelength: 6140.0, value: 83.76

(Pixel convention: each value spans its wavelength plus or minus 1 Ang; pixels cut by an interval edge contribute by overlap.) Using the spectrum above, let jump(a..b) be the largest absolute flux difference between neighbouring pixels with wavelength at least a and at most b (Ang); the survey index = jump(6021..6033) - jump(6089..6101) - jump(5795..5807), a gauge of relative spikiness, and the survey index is -18.3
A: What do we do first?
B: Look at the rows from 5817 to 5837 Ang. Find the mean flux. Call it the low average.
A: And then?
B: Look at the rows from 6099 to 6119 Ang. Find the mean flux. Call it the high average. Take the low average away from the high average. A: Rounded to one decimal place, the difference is -4.3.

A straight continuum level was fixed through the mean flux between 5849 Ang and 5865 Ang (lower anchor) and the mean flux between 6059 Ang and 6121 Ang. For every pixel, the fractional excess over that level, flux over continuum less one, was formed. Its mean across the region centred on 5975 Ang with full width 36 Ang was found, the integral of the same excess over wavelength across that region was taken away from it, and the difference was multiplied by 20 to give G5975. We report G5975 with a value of -21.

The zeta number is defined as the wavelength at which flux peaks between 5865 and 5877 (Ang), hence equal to 5866.0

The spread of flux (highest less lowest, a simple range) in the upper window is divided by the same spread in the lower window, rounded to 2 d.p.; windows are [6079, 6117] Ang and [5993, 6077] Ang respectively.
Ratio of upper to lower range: 0.42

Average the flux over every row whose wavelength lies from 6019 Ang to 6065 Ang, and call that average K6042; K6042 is 83.7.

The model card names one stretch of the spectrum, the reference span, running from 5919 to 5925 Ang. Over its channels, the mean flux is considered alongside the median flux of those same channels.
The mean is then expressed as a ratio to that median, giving 1.01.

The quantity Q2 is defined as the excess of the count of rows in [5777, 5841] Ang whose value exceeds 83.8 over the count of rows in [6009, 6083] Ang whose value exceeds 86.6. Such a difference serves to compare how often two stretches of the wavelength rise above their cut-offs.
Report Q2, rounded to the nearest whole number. 18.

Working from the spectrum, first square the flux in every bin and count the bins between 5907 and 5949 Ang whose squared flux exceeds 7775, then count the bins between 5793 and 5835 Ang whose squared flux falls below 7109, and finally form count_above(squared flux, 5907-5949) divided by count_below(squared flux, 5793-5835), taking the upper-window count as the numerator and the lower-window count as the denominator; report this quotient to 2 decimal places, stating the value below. 3.50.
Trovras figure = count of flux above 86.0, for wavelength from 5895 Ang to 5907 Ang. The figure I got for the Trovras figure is 1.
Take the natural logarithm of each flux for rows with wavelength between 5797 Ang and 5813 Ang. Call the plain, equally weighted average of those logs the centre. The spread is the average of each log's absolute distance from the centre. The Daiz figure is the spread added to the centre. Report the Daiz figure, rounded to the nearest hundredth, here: 4.66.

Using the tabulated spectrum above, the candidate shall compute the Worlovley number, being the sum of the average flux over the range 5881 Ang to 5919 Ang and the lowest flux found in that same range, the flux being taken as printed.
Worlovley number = 154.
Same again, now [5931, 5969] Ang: 174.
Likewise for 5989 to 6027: 164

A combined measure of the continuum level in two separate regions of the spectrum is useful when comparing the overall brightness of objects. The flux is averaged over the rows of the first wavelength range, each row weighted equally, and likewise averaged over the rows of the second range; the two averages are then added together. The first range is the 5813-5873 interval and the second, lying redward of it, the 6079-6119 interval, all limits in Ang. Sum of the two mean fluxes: 171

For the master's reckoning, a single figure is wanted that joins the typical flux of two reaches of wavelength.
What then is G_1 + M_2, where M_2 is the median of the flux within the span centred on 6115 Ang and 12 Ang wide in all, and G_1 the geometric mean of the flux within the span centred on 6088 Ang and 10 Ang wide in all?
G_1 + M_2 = 168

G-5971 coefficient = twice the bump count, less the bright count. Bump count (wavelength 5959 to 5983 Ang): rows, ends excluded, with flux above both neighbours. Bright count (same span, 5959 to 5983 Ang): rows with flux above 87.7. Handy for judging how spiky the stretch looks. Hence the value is 0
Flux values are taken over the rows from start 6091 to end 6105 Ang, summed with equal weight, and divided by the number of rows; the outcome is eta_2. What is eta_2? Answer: 86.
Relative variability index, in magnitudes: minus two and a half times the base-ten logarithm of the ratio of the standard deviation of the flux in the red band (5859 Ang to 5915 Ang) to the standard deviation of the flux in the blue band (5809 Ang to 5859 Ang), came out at 0.0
